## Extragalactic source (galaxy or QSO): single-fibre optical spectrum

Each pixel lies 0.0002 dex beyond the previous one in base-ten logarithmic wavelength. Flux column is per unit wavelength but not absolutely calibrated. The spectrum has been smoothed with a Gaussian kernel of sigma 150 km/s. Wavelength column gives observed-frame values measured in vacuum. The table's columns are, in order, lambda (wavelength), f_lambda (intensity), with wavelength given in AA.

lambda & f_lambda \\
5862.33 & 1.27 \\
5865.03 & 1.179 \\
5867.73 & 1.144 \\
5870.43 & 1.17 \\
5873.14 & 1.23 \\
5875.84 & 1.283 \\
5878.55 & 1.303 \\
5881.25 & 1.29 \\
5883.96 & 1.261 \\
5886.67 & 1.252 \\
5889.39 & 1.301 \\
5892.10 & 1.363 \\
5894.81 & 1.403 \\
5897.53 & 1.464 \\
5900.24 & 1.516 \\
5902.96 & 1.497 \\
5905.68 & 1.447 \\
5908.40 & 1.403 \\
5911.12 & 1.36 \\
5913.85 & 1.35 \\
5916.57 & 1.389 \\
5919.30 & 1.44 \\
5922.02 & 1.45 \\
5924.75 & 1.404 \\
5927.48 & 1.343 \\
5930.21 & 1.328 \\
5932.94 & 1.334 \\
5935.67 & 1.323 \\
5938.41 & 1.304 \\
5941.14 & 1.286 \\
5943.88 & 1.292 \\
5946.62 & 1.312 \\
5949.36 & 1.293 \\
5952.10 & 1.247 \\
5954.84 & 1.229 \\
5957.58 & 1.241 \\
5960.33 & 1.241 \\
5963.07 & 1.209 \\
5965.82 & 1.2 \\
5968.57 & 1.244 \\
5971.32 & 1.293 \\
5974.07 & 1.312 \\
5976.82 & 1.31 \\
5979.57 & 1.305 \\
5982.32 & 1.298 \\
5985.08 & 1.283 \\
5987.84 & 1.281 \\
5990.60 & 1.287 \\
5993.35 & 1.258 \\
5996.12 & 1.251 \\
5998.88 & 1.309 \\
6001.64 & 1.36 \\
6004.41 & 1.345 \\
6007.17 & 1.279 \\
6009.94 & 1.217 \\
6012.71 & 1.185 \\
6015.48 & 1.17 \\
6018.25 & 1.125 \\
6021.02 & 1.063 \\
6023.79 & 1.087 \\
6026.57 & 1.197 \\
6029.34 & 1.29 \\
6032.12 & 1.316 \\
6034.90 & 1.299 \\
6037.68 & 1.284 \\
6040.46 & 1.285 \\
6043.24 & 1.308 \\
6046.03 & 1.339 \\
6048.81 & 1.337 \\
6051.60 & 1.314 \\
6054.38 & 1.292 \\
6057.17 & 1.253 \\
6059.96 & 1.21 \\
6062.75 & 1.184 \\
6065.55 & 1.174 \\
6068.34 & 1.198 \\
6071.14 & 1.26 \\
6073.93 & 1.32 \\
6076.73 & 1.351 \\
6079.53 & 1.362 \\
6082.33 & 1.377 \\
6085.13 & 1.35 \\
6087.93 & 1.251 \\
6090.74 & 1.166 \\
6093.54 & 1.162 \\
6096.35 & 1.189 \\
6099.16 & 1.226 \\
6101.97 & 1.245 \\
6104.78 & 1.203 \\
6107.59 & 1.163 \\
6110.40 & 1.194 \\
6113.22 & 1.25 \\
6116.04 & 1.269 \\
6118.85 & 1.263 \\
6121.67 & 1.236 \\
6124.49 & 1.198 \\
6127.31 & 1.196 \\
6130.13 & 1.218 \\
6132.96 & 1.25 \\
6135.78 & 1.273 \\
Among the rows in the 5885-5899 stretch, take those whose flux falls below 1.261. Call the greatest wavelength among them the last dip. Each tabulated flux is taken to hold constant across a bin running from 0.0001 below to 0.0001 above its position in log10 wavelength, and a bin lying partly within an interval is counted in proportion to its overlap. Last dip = 5886.67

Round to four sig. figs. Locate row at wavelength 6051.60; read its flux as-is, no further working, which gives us 1.314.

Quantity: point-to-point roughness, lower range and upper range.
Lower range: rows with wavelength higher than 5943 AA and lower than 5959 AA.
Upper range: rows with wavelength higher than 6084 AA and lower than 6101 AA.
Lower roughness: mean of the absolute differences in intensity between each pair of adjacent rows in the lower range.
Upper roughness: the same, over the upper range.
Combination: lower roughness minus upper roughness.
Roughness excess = -0.027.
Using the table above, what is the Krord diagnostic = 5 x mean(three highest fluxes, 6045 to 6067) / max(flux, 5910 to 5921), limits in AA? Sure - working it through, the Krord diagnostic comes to 4.62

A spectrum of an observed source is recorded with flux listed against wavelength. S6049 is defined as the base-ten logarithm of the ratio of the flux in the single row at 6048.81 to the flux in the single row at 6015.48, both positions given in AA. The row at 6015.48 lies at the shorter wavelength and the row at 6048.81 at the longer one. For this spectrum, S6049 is 0.058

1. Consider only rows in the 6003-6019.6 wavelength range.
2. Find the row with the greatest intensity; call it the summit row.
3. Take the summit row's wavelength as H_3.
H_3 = 6004.41 AA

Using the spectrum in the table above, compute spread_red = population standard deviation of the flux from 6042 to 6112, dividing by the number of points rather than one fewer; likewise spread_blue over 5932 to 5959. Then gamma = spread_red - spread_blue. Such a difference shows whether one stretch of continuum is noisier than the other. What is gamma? 0.036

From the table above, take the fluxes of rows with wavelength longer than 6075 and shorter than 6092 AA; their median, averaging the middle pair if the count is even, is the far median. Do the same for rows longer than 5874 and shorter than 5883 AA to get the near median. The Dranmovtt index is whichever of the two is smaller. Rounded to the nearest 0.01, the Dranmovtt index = 1.29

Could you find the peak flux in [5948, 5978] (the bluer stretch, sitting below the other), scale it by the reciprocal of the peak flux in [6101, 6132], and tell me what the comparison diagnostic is 1.03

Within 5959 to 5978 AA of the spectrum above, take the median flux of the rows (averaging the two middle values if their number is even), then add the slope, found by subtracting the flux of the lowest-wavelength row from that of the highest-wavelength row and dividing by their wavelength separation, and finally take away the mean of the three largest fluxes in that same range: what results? -0.057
